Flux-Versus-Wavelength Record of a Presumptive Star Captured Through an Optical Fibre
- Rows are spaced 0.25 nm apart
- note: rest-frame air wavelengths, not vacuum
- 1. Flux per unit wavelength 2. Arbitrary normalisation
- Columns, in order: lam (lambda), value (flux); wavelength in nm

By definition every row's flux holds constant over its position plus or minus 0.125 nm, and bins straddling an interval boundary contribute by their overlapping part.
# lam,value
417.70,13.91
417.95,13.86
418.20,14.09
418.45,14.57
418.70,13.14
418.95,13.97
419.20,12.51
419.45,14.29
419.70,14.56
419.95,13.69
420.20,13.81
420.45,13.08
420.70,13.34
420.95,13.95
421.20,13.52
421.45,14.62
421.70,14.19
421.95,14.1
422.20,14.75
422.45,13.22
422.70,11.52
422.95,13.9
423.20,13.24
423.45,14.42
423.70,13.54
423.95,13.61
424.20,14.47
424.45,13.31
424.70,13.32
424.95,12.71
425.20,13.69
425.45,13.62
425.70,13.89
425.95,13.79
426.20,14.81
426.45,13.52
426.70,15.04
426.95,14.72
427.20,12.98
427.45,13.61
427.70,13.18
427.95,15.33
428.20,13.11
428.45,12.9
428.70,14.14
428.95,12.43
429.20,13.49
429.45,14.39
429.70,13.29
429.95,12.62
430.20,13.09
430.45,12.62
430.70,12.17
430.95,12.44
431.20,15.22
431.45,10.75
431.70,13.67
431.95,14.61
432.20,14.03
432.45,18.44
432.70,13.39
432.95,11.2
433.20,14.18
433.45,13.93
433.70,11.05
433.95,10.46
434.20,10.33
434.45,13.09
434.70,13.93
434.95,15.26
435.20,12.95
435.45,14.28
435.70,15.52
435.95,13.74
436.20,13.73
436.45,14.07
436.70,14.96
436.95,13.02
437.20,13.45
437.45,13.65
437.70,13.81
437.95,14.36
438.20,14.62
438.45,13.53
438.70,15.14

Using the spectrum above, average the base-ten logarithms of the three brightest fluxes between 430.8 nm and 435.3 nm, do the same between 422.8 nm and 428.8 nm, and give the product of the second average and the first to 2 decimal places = 1.43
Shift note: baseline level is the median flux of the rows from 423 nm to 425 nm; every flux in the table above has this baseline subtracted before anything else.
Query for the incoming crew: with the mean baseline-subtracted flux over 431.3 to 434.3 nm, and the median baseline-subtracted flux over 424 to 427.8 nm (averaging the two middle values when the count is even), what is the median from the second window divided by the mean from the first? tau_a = 0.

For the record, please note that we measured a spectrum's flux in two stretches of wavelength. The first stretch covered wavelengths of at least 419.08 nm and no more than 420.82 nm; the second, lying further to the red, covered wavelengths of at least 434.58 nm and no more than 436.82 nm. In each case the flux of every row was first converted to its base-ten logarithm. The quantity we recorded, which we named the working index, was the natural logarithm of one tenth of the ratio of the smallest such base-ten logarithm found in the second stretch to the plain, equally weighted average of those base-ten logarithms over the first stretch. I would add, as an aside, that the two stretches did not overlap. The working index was -2.32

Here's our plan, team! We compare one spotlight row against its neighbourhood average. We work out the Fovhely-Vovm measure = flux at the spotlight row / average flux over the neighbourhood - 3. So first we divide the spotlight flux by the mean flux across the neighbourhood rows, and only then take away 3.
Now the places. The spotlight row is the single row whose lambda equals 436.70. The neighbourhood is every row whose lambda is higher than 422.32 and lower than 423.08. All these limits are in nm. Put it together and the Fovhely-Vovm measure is -1.84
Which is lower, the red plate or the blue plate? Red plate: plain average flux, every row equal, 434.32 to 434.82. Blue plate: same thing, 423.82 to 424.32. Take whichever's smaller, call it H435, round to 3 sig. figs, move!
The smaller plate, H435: 13.5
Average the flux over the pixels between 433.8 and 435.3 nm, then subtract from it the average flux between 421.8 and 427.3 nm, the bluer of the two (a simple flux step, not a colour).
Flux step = -1.1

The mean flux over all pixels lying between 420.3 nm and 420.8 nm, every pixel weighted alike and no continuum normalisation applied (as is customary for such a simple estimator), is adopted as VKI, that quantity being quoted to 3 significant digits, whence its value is 13.2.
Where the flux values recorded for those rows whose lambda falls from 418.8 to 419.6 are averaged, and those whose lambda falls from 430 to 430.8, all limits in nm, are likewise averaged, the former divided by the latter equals 1.08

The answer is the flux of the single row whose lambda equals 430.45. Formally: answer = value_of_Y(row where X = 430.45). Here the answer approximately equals 12.62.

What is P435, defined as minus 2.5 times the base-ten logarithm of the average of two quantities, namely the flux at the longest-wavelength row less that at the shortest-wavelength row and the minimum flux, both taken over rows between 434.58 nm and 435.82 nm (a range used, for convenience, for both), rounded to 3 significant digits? -2.15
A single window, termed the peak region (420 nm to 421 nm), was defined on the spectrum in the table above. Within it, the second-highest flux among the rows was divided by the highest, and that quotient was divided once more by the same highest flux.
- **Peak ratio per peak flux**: 0.0710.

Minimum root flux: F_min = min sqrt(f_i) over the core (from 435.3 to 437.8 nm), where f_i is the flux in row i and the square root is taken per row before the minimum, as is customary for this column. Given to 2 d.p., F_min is 3.61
